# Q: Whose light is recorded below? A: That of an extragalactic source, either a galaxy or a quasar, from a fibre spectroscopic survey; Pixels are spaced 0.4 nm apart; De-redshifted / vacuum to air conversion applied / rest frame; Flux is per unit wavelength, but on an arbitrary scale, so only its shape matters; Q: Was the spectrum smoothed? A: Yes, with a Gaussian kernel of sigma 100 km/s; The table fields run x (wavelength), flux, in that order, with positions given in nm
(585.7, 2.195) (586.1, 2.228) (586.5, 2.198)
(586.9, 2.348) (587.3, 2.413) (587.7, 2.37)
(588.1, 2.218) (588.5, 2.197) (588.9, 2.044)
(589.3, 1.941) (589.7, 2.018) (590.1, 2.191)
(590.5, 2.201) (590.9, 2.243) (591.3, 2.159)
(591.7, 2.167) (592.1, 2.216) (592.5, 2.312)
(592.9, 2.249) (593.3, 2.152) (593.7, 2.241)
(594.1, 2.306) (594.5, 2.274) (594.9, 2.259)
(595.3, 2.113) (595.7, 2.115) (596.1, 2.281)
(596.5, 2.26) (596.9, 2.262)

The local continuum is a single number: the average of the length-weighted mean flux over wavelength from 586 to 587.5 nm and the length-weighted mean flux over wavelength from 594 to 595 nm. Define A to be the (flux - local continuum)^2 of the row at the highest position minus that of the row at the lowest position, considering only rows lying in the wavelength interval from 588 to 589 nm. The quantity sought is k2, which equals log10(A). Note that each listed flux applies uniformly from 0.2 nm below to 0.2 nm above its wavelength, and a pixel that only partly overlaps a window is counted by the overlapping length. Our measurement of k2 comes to -1.26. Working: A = 0.055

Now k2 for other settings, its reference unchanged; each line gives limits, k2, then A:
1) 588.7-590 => -1.87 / 0.013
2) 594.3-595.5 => -1.51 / 0.031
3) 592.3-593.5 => -1.73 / 0.019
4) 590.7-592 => -1.89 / 0.013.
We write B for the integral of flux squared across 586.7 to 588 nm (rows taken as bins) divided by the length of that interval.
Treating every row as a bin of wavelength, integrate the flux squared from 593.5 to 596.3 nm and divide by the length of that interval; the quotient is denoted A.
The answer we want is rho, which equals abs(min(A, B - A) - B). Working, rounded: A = 4.96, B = 5.59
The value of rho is 4.96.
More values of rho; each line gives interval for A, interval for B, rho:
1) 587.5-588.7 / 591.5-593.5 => 5.12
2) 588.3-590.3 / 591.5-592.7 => 4.33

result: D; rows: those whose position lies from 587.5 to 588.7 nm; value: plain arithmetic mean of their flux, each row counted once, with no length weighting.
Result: 2.26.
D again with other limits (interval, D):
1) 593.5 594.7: 2.27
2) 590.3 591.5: 2.20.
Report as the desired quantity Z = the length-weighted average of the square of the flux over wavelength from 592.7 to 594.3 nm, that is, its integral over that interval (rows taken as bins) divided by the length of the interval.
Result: 5.01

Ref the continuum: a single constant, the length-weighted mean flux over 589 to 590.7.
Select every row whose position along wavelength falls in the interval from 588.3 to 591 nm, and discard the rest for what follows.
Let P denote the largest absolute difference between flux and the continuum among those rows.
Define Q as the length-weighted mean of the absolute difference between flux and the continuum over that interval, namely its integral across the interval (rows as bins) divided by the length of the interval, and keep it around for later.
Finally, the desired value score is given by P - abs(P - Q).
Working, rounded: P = 0.16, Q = 0.10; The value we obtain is 0.10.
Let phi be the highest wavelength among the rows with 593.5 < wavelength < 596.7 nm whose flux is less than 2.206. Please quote 595.7 nm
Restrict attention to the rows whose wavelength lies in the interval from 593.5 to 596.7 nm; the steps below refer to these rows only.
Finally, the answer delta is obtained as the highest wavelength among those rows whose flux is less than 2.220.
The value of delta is 595.7 nm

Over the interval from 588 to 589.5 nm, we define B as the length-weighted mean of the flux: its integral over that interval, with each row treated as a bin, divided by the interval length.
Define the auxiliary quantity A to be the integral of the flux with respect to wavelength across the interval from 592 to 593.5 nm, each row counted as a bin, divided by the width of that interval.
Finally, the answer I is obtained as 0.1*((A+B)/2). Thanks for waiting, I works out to 0.216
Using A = 2.23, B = 2.09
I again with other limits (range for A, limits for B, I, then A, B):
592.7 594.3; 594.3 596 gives 0.222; 2.24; 2.20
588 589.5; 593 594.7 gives 0.217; 2.09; 2.24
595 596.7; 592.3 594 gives 0.222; 2.20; 2.24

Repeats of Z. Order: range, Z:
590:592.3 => 4.82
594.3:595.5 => 4.91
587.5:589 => 4.93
